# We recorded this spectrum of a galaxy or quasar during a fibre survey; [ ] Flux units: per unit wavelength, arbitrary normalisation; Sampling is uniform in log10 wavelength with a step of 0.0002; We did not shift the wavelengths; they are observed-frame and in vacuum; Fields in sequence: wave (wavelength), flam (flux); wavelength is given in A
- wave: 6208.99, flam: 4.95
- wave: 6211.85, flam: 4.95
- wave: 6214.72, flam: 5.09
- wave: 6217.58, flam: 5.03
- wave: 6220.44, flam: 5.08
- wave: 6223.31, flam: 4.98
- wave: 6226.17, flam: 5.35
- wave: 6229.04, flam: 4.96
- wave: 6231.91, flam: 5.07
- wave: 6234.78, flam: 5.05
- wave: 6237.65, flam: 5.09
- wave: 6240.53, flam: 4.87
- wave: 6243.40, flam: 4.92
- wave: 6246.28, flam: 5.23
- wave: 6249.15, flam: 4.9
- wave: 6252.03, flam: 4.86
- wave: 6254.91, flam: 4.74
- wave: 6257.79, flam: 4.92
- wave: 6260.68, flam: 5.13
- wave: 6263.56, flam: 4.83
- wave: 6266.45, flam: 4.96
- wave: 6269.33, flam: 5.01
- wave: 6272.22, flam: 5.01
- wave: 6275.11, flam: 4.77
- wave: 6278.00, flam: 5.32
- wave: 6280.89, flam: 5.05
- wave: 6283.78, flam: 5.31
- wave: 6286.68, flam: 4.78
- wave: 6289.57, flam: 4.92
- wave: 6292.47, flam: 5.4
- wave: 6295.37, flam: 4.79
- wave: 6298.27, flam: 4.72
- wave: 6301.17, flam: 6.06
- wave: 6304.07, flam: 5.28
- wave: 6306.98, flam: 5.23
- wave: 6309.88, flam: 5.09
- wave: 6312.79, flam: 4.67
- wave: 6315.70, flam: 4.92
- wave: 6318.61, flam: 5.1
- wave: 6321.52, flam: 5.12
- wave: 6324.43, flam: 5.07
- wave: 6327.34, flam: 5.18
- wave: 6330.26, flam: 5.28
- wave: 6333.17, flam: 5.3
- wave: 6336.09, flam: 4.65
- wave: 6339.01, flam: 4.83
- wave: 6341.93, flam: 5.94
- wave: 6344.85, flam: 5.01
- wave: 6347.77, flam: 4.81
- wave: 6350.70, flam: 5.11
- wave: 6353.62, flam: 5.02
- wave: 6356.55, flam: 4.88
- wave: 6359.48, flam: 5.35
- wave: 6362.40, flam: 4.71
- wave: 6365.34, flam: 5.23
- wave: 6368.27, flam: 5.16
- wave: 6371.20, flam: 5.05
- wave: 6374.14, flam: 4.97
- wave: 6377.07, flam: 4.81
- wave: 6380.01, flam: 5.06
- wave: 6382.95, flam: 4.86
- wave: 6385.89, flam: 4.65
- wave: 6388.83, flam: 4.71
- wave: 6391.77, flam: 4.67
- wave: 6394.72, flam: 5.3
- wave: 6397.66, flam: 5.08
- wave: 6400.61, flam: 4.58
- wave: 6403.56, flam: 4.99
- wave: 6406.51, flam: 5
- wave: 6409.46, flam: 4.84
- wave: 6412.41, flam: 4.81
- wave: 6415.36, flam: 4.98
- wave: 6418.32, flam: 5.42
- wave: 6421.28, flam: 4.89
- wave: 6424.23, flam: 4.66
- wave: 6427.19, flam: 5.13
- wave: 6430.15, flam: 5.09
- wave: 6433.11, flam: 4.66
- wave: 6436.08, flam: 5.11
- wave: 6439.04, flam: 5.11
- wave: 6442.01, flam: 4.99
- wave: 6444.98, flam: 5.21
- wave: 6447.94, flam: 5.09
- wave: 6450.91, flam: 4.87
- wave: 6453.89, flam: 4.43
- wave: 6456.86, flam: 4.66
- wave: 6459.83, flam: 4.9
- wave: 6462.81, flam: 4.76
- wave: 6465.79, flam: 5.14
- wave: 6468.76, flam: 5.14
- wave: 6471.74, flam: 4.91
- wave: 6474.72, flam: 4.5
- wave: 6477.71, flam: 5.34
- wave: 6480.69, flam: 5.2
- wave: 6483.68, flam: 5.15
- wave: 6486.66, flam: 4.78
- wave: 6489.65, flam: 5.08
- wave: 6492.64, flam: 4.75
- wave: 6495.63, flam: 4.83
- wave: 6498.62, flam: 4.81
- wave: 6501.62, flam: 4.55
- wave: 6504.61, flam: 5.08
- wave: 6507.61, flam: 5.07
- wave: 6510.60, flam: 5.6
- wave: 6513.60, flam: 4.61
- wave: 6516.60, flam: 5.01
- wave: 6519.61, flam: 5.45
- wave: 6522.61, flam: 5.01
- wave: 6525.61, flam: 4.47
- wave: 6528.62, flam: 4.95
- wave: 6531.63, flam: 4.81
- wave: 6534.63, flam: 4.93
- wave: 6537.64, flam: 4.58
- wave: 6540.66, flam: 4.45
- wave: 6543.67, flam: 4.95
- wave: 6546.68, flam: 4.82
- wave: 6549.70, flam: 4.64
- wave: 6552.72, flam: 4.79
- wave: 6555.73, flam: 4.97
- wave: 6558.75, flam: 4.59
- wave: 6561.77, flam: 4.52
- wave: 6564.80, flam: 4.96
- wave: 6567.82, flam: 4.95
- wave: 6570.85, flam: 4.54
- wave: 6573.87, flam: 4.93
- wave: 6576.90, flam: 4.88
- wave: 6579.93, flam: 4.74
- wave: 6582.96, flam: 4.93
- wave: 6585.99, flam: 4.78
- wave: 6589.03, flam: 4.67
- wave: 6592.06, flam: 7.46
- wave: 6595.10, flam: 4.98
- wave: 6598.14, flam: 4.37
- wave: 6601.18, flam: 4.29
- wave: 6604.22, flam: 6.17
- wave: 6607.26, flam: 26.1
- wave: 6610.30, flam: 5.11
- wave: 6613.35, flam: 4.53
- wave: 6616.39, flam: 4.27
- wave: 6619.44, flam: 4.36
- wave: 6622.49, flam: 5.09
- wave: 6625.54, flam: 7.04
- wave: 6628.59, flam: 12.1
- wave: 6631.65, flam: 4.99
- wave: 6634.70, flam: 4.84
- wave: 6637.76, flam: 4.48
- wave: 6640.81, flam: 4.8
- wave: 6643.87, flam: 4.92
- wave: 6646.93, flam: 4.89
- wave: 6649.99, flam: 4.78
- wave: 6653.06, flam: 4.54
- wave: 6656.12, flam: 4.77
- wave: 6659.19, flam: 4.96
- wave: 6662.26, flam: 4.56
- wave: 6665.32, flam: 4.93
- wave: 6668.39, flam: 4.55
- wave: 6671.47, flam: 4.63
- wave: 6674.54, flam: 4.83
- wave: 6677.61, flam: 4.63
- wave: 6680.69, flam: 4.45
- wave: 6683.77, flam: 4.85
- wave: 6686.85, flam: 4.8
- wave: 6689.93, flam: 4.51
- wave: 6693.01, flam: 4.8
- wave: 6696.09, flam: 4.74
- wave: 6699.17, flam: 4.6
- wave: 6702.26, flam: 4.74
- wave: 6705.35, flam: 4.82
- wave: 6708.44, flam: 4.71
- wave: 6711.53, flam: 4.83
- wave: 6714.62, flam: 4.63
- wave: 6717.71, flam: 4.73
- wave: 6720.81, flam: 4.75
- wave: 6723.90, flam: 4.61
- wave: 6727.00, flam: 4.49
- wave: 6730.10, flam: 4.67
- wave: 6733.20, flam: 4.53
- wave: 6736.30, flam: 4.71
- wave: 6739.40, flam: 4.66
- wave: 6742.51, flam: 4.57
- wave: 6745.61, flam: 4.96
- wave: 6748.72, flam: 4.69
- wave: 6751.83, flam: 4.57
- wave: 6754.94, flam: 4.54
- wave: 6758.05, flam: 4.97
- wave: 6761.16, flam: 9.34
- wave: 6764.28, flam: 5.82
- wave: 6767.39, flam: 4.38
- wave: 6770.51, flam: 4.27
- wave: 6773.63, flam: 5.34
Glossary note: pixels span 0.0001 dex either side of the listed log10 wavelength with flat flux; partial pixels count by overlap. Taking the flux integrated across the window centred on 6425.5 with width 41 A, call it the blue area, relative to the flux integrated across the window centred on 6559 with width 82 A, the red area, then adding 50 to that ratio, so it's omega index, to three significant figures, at 50.5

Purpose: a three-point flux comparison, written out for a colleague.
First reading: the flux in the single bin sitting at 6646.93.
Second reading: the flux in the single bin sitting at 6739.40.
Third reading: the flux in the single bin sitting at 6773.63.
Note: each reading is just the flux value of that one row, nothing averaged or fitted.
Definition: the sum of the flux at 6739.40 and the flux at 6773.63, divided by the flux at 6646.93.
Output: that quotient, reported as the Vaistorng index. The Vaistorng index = 2.04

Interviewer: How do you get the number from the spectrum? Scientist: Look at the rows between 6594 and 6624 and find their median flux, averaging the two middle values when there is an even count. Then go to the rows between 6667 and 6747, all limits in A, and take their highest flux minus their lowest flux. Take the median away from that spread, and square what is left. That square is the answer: 18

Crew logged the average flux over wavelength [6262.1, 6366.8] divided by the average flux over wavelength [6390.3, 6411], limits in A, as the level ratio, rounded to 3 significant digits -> 1.03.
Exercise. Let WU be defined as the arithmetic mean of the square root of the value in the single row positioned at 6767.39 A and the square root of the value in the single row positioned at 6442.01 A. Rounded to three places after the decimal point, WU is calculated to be 2.163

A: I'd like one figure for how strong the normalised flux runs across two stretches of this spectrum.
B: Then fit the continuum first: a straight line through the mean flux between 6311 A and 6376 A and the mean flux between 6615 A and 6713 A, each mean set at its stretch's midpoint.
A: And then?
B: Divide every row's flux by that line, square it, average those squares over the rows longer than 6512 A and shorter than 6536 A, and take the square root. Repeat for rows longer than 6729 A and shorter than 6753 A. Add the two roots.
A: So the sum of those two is 1.906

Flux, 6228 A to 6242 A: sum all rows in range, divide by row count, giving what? 5.01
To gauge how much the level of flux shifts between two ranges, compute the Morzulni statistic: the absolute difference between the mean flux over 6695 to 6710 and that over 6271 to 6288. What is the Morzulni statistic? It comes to 0.32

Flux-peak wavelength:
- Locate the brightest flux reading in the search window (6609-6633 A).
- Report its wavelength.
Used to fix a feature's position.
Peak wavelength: 6628.59 A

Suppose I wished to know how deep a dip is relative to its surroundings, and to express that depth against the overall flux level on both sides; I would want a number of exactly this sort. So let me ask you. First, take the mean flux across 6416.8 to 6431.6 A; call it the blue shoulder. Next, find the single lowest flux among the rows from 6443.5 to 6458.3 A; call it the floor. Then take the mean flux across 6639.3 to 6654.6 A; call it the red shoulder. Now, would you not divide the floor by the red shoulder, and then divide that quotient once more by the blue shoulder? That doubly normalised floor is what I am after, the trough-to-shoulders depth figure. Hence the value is 0.184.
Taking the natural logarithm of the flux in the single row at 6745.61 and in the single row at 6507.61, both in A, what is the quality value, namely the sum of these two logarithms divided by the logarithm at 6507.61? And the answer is 1.99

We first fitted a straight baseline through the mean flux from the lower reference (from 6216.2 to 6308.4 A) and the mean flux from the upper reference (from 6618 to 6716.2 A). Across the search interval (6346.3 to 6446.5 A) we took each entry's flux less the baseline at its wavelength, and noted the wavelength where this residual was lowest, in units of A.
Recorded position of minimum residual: 6400.61 A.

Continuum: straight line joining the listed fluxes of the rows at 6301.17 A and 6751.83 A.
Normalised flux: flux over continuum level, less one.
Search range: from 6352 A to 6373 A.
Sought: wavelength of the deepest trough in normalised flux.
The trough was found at 6362.40 A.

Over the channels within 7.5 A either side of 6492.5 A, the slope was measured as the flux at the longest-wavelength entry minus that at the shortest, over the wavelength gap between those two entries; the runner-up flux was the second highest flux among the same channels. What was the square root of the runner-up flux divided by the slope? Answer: 44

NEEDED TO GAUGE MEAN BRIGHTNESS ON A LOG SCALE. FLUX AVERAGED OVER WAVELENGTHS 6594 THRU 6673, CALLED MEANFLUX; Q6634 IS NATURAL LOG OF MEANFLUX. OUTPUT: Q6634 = 1.79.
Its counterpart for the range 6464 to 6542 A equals 1.60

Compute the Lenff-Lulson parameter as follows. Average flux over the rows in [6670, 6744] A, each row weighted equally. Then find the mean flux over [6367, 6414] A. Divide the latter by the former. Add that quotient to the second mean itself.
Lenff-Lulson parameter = 5.96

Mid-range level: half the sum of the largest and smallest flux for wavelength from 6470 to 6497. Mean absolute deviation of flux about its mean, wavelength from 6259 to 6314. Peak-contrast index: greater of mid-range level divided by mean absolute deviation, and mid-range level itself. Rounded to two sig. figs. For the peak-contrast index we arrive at 21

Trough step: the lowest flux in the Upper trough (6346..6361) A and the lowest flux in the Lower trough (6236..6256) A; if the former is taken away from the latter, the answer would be -0.1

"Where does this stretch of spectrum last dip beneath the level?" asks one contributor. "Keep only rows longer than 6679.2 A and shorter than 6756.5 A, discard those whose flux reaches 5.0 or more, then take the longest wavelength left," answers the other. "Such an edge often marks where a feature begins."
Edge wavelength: 6754.94 A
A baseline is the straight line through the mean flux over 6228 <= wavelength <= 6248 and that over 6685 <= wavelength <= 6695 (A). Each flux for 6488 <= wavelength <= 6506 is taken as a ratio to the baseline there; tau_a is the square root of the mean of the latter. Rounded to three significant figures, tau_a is 1.00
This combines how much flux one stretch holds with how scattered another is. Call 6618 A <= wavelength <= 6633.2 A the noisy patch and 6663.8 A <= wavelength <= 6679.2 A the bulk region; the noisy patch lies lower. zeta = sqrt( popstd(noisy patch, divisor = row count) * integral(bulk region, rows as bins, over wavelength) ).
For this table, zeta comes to 14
